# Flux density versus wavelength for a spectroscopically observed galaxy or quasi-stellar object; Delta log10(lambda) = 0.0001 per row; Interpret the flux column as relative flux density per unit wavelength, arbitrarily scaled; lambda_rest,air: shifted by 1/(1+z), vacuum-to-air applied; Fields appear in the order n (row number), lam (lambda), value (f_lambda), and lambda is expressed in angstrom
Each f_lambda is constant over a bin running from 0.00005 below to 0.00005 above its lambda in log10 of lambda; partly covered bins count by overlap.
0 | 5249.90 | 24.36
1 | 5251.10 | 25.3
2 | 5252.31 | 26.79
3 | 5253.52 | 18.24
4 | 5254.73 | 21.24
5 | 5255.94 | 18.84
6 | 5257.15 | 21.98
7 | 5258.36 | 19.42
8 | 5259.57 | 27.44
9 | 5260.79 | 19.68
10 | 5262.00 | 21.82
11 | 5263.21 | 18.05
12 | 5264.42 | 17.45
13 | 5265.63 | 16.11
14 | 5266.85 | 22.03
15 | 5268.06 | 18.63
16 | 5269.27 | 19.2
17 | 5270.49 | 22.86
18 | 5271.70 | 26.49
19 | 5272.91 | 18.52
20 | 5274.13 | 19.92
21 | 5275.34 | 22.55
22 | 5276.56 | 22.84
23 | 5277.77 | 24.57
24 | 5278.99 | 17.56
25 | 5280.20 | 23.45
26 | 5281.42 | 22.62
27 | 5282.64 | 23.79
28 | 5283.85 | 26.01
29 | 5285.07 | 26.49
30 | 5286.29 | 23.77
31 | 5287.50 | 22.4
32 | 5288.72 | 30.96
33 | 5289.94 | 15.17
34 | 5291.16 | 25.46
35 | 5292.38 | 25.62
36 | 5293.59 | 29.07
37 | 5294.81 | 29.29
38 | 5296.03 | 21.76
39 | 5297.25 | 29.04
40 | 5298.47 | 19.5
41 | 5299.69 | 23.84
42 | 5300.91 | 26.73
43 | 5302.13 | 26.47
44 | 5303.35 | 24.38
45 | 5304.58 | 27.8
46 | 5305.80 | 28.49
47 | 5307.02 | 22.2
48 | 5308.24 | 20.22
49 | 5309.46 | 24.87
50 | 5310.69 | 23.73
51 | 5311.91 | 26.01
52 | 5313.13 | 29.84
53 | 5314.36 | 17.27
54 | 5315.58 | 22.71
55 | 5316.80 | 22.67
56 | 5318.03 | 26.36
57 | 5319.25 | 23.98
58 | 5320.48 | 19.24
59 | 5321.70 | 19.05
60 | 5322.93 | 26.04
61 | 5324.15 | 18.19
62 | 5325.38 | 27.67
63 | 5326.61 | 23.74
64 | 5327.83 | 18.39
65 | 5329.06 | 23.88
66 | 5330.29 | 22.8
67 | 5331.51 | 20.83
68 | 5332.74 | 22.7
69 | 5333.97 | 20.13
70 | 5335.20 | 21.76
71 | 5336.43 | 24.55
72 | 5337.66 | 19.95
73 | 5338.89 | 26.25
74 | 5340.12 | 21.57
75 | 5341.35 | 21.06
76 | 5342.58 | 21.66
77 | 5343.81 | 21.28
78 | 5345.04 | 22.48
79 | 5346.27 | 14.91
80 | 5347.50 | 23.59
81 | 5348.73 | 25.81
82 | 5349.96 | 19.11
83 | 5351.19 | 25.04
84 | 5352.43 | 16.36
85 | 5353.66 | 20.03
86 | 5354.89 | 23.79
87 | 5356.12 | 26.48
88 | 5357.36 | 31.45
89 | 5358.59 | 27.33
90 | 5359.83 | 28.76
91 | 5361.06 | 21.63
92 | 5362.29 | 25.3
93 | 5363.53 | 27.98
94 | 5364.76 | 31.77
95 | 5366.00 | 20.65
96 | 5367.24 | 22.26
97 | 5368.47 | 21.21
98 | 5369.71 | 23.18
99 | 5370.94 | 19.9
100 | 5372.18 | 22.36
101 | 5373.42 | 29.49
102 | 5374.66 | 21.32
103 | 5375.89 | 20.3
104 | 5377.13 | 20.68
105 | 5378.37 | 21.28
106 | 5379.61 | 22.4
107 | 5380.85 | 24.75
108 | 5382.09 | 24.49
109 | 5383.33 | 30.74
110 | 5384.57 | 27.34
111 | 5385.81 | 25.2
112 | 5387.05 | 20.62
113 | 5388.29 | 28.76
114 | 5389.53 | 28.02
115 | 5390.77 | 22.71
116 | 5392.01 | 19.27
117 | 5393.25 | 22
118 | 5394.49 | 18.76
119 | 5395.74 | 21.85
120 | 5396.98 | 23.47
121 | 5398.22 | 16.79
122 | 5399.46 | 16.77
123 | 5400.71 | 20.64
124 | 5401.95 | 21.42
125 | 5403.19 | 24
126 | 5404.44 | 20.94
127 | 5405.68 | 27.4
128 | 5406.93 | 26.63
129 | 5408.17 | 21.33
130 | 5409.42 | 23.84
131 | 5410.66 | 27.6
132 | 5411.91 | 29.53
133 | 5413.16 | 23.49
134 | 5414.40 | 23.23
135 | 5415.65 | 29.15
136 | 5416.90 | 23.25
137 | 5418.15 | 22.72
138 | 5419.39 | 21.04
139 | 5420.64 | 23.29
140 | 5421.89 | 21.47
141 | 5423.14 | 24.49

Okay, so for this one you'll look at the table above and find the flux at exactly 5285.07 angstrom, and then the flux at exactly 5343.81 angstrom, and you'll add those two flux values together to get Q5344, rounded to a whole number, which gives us 48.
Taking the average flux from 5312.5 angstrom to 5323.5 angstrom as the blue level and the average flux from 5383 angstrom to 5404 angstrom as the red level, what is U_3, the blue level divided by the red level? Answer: 1.01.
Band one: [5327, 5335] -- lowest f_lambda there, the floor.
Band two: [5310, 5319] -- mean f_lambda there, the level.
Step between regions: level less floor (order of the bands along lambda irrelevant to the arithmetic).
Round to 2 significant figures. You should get 5.7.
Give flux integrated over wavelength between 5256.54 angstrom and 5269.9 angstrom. 269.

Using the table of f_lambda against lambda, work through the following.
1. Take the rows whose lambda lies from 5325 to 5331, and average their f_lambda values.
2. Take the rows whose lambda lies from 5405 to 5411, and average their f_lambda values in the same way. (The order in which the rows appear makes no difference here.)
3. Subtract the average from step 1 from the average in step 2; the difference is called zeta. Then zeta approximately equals 2.1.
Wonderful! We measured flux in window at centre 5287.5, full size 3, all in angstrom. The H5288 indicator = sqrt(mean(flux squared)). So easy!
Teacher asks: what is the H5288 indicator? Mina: 26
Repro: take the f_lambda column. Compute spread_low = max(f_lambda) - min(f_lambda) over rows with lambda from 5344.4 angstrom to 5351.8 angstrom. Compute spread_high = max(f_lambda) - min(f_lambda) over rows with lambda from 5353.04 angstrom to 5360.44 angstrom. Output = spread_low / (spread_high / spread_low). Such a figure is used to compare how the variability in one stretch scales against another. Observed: 10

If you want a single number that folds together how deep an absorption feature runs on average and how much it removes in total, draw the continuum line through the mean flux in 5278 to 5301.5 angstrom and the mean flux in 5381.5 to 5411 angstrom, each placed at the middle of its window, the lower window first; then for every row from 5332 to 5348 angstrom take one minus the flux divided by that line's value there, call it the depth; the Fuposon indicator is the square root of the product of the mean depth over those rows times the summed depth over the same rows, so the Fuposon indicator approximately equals 0.33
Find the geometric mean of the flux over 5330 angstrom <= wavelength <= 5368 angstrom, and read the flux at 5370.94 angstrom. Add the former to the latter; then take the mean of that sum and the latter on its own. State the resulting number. 31.3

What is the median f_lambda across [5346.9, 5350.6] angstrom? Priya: 23.6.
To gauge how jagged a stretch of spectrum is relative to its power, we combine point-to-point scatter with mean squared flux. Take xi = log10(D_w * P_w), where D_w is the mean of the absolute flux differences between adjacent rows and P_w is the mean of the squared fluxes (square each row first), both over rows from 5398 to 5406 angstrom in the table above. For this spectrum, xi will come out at 3.11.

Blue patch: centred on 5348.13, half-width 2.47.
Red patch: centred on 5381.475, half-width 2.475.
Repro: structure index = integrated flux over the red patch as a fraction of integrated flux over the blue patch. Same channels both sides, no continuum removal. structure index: 1.23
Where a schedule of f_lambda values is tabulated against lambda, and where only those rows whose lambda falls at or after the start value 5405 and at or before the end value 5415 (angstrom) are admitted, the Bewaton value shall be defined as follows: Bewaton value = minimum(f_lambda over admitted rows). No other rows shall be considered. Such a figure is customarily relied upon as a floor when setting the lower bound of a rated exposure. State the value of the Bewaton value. 21.33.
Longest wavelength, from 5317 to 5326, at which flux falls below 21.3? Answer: 5324.15 angstrom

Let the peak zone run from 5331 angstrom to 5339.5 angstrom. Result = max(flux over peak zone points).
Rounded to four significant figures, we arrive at 26.25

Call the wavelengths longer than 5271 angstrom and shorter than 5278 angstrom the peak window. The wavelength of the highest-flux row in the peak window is 5271.70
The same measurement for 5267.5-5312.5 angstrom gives 5288.72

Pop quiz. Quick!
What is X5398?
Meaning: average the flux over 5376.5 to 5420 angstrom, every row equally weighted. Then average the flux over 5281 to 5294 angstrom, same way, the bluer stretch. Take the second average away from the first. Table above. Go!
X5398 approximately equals -1.2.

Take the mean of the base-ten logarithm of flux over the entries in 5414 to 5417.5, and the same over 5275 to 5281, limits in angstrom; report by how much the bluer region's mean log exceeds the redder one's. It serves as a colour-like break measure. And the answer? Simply -0.056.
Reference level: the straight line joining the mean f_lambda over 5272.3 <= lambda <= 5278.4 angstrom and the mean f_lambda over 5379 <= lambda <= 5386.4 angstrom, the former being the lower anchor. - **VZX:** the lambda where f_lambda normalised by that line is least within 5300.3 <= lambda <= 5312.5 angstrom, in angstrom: 5308.24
